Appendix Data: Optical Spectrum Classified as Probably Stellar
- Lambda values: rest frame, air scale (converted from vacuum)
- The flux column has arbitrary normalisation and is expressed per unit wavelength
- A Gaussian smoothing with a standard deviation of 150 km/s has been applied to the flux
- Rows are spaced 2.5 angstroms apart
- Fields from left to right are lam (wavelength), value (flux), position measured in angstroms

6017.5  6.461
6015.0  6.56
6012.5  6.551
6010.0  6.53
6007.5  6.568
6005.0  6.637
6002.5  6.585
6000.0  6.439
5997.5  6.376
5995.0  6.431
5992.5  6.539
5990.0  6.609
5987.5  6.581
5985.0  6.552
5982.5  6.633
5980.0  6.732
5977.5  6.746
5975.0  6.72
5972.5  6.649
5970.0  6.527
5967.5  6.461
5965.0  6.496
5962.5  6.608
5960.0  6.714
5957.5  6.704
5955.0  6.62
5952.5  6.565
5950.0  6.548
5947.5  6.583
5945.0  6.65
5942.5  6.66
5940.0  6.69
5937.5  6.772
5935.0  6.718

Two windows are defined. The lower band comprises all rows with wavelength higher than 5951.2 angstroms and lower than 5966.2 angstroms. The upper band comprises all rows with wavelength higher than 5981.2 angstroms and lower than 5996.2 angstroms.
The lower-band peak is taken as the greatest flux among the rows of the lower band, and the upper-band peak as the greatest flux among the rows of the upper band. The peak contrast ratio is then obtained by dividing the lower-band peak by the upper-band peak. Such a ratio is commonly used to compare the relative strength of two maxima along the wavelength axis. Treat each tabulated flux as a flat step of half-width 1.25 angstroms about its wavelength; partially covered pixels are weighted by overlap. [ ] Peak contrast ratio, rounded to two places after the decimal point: 1.01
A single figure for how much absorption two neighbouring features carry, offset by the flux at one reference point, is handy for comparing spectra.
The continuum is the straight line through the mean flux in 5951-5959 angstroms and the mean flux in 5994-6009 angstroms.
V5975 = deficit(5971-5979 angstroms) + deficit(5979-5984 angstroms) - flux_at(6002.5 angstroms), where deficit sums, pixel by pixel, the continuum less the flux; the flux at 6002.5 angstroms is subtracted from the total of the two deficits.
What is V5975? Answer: -7.2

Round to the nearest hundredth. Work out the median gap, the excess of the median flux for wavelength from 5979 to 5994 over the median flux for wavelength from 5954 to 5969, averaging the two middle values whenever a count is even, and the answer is -0.02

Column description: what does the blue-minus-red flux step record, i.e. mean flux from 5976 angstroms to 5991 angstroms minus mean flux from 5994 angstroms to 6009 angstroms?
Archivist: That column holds 0.14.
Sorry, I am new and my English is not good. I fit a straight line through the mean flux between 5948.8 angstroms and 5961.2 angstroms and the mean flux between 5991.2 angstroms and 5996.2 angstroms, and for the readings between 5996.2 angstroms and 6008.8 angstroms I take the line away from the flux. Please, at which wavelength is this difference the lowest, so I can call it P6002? 5997.5 angstroms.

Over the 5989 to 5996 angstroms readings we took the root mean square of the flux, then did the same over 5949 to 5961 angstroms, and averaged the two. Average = 6.58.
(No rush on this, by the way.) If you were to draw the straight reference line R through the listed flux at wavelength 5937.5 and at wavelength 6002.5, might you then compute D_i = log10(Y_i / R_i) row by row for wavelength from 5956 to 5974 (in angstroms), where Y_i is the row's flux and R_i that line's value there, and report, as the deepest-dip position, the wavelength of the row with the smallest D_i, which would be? 5967.5 angstroms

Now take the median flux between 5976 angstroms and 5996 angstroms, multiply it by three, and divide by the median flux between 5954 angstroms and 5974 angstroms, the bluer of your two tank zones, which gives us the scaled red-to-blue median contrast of 2.99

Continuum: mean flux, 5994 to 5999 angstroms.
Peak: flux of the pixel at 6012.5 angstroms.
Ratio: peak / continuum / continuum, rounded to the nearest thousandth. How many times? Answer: 0.160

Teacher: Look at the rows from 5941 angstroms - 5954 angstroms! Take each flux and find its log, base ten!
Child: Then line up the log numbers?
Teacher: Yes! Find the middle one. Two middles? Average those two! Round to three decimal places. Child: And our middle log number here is 0.818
